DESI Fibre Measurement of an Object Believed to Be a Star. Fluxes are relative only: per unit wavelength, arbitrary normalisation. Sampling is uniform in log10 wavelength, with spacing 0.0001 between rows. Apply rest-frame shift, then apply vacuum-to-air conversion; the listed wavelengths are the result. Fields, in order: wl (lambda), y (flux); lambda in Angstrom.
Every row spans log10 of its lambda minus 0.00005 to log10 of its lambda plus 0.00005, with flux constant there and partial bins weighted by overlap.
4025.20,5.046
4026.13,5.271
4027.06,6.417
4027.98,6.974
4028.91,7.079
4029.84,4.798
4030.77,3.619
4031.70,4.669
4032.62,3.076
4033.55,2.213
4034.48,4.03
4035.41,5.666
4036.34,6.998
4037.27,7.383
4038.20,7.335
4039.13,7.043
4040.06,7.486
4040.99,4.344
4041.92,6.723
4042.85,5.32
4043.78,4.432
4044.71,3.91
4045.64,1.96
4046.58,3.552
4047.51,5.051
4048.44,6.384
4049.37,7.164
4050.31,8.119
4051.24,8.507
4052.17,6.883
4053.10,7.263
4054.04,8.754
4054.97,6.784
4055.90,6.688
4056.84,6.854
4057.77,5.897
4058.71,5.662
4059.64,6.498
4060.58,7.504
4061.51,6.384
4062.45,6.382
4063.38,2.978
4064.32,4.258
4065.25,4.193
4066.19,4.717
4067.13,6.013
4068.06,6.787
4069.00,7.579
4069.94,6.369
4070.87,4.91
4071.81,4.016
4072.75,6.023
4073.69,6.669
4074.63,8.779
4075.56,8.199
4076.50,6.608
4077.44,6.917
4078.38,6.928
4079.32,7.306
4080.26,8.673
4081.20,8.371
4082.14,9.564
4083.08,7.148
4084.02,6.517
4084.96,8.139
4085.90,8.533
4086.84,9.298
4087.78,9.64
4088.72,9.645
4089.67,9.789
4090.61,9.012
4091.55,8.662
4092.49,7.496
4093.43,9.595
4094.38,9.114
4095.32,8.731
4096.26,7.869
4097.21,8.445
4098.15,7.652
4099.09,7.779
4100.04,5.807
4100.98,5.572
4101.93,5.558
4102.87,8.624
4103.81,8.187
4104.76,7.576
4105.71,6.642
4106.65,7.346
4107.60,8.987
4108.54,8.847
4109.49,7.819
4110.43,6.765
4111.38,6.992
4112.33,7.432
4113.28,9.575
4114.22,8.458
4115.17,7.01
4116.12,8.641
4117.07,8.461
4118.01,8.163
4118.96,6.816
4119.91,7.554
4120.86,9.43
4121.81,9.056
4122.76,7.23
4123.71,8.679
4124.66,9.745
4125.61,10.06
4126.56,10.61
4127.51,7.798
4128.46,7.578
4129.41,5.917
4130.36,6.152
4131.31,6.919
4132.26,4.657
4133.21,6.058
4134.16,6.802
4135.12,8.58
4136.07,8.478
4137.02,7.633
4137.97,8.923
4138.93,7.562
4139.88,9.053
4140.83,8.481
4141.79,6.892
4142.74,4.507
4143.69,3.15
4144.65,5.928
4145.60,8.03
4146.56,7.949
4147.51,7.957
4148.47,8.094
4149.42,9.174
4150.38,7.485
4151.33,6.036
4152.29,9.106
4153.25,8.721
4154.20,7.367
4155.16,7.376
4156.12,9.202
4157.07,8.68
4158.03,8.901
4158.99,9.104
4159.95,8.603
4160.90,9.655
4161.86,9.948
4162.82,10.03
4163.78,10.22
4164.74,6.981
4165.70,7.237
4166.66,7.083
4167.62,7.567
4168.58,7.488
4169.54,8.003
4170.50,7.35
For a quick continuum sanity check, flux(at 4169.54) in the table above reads 8.003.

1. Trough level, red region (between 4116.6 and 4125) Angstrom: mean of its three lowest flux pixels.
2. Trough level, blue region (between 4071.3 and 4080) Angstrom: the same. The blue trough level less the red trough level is -1.7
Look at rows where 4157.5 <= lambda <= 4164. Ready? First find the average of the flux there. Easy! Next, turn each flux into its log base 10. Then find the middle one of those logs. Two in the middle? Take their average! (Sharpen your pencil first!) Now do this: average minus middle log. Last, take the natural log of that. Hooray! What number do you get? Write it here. 2.14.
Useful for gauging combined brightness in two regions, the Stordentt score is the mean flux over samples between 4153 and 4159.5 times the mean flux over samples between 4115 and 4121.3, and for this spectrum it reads 68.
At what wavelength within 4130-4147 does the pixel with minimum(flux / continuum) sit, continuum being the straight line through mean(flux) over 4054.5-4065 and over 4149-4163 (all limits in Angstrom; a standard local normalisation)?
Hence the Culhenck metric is 4143.69 Angstrom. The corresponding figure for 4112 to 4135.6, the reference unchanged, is 4132.26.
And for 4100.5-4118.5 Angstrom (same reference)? 4101.93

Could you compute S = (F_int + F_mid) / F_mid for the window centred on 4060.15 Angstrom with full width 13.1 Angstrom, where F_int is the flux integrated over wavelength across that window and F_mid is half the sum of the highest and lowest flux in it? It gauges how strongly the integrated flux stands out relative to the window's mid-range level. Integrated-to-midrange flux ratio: 14.3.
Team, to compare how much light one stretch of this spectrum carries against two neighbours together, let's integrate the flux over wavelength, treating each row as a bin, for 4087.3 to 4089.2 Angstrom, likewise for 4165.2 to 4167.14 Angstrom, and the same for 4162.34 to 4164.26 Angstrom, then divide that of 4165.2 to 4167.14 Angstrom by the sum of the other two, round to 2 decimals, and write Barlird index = 0.37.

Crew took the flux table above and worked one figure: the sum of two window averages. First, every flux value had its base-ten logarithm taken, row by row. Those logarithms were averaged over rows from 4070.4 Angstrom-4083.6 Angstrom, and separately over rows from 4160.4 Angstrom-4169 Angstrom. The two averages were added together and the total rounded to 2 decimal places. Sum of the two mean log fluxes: 1.77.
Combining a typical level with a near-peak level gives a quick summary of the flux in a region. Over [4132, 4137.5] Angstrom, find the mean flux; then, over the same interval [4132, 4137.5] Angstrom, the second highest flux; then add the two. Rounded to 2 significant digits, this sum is 16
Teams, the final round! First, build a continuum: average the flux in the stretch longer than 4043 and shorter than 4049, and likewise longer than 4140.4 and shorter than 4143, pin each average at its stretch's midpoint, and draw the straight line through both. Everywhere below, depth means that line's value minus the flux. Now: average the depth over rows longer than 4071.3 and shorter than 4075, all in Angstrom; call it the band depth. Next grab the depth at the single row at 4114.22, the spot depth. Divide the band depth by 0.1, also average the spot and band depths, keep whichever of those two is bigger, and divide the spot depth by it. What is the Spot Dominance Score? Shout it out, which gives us 1.3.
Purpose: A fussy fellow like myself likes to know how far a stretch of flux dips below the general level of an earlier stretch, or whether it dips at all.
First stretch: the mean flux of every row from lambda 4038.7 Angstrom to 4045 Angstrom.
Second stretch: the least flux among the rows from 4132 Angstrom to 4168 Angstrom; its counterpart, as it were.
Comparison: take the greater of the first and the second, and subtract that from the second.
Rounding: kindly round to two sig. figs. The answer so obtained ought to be -2.5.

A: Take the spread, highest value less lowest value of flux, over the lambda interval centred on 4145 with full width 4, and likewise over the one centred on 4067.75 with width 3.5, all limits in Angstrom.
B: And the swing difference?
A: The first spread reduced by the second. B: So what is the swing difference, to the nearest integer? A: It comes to 2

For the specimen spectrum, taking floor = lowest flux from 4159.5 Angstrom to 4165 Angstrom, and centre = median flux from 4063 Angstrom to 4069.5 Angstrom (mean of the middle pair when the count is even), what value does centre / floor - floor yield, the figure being -6.3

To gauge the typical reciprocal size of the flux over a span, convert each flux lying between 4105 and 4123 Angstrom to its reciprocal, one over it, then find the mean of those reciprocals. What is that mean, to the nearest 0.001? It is 0.127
